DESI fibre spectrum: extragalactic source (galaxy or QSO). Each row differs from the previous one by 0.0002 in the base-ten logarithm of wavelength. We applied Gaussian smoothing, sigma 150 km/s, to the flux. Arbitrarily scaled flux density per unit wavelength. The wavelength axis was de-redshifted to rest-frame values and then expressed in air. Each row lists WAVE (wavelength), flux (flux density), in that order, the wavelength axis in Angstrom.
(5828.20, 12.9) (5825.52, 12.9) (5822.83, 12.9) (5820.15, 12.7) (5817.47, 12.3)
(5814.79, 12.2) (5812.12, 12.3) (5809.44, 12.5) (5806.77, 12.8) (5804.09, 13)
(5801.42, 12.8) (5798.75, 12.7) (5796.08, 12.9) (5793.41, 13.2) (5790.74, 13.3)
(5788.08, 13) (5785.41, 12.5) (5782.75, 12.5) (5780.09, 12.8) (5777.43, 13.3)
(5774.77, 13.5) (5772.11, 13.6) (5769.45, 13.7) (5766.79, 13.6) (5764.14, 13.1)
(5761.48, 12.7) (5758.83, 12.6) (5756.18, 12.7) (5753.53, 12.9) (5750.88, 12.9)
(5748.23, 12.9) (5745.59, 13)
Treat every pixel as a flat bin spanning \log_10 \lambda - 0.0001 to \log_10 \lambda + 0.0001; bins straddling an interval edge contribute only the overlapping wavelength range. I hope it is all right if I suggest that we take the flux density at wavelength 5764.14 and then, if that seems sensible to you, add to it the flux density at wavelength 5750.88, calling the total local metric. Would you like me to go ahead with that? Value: 26.0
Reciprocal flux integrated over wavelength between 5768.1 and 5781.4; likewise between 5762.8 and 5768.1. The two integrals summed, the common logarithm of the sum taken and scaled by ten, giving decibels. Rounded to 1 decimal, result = 1.4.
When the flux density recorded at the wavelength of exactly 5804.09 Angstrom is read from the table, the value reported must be 13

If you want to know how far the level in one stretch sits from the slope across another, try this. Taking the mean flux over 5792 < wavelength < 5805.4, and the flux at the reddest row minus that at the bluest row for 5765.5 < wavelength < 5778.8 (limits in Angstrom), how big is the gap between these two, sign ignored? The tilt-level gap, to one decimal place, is 13.2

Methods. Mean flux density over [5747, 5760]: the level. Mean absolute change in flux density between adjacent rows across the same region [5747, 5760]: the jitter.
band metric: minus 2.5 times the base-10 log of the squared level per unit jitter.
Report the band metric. -8.3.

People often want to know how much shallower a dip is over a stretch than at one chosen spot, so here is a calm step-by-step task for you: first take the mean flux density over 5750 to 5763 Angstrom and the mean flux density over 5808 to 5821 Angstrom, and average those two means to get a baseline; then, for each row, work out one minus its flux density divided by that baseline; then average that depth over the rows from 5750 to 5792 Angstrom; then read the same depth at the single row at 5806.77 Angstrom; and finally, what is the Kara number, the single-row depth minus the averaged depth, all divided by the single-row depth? -1.1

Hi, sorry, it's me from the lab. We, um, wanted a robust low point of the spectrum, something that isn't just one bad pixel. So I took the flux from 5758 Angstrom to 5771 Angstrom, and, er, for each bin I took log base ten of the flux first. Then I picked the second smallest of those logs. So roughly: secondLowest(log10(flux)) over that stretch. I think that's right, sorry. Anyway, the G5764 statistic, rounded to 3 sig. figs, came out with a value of 1.10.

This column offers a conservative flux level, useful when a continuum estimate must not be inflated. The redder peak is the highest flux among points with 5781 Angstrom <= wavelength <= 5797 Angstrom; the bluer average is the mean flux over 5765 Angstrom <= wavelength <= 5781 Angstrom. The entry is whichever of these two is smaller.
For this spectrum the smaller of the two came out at 13.3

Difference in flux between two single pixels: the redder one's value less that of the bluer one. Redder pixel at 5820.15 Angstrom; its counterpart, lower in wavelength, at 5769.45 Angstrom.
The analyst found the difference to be -1.0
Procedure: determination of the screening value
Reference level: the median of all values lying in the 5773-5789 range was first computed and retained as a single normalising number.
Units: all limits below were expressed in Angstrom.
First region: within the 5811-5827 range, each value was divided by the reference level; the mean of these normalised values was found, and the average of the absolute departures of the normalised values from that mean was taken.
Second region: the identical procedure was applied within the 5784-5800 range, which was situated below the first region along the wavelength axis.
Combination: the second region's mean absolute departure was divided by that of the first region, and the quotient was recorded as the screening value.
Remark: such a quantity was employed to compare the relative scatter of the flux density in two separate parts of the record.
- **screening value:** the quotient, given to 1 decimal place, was 0.8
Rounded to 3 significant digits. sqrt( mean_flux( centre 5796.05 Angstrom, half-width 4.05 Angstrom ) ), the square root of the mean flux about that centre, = 3.60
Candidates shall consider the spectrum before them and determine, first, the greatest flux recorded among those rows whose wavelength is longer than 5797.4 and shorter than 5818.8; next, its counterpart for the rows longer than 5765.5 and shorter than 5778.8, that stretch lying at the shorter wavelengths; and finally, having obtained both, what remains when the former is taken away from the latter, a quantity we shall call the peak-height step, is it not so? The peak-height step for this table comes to 0.7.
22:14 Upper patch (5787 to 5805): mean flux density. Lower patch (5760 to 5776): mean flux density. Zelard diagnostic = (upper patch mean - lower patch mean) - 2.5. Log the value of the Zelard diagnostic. -2.9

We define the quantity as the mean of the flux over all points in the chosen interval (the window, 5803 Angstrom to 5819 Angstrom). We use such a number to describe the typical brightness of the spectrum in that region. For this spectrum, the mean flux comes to 12.5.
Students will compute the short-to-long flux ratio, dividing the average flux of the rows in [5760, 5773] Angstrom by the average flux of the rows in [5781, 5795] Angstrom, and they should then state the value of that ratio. 1.03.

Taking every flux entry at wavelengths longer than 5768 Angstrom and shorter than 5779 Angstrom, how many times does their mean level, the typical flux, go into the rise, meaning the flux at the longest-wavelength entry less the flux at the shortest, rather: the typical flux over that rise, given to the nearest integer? -34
